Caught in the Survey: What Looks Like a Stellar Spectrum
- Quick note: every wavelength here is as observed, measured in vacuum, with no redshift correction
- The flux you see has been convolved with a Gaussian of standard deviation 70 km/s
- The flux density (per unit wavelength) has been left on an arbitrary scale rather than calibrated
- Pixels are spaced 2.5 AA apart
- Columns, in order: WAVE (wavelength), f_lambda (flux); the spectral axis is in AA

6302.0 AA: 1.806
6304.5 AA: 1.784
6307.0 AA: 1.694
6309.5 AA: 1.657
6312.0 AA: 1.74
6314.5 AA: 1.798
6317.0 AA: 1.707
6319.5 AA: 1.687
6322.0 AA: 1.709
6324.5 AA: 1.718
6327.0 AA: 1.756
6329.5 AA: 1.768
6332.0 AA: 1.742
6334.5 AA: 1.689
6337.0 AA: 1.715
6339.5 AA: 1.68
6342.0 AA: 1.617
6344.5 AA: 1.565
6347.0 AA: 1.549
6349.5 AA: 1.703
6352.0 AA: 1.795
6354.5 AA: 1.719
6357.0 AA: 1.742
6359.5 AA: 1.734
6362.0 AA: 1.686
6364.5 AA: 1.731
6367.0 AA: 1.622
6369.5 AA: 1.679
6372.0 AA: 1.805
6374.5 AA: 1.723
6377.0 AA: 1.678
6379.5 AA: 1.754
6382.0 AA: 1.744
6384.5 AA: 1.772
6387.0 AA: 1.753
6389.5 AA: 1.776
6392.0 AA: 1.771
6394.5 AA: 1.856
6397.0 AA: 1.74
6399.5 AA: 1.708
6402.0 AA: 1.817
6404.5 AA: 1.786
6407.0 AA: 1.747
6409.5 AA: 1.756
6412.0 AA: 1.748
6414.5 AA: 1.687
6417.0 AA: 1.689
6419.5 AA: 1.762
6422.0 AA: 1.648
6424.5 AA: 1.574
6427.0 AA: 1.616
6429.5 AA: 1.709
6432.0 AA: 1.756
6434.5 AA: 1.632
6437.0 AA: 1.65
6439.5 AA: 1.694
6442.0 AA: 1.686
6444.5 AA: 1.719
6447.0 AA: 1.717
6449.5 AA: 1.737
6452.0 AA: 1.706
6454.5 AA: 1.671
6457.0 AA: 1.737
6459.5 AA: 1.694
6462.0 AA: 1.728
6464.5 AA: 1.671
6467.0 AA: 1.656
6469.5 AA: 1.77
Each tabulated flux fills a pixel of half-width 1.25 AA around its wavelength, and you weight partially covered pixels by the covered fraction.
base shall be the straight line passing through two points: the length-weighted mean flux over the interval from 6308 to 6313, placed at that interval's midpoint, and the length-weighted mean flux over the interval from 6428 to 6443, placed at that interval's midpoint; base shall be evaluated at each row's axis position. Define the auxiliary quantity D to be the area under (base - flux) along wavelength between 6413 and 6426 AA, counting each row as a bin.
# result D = 0.20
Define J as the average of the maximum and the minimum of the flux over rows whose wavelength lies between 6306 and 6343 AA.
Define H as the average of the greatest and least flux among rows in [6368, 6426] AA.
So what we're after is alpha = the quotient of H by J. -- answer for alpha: 1.00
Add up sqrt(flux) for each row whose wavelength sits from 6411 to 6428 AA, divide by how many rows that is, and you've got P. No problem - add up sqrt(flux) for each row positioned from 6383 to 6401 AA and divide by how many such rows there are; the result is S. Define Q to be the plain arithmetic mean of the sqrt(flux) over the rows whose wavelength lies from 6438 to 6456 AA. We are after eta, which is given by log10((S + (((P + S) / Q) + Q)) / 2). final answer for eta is 0.366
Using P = 1.29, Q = 1.31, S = 1.33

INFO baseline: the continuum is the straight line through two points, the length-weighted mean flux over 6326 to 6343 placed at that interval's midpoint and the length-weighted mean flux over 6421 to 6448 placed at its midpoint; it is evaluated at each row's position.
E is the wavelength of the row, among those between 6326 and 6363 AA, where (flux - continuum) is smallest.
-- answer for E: 6347.0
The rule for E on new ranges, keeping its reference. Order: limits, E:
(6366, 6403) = 6367.0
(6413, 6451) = 6424.5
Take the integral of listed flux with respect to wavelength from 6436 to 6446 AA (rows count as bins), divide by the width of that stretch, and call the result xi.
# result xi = 1.69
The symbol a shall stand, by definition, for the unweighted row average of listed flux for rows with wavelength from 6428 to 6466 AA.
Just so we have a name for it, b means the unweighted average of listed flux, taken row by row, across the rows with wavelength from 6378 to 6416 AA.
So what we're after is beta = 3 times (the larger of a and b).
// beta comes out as 5.28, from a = 1.700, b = 1.76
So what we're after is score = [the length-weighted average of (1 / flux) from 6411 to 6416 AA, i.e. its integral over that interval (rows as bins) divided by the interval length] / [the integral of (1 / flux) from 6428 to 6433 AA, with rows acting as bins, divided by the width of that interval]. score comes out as 1.01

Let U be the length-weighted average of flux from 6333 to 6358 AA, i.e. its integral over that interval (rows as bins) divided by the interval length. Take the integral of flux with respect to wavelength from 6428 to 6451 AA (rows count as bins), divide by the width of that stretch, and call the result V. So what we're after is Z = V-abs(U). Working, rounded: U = 1.68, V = 1.70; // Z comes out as 0.022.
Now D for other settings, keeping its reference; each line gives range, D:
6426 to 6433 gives -0.05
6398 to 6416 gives -1.08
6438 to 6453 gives -0.34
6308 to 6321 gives -0.28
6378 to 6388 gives -0.63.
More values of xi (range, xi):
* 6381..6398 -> 1.77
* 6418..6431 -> 1.66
